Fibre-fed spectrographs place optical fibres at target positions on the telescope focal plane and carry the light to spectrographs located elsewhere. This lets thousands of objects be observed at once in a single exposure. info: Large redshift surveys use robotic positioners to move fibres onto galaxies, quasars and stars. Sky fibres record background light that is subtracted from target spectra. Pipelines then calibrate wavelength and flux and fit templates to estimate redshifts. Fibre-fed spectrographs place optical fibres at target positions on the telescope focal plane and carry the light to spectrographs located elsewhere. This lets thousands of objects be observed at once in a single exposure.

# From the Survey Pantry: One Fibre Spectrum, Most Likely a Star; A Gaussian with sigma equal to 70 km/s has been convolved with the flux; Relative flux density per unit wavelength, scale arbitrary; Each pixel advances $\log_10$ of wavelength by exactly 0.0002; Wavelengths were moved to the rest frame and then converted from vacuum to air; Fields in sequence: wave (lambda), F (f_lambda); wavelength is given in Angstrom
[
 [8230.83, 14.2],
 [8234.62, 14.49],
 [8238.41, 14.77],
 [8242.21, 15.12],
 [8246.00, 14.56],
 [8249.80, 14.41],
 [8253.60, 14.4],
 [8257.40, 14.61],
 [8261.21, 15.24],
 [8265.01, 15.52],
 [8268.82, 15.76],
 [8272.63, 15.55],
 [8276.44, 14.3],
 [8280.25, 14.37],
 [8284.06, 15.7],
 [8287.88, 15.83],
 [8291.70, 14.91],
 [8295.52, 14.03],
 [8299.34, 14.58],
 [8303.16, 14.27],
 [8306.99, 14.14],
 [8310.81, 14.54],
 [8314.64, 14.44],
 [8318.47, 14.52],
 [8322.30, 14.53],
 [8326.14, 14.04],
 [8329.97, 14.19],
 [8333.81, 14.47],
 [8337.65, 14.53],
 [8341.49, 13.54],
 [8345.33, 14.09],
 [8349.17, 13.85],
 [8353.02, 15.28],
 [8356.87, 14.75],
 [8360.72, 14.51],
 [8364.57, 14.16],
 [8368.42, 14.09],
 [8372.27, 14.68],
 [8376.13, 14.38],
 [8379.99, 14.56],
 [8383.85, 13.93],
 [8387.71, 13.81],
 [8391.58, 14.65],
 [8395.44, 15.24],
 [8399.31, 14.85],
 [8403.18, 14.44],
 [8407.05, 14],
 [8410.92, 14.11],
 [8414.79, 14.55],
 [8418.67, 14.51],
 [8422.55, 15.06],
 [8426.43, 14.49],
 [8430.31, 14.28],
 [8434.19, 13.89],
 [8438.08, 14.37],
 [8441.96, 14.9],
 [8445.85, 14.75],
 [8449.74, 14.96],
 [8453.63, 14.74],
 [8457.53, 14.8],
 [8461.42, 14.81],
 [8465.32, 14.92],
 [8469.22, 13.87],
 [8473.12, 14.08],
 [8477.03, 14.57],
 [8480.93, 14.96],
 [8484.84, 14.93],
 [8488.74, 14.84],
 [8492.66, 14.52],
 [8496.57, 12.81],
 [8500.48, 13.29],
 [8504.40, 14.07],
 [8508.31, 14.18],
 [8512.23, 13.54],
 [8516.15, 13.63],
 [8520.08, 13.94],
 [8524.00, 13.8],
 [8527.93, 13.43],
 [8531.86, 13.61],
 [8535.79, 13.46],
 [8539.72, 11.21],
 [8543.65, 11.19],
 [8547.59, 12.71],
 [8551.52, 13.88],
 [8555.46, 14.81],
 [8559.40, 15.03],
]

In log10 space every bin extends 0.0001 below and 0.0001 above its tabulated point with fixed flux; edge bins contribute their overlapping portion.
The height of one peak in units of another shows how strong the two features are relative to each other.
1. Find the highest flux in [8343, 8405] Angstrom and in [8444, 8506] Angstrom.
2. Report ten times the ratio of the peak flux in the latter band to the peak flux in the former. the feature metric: 9.8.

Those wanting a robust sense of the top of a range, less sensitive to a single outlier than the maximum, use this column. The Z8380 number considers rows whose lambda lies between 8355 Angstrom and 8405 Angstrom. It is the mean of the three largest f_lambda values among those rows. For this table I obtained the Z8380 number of 14.9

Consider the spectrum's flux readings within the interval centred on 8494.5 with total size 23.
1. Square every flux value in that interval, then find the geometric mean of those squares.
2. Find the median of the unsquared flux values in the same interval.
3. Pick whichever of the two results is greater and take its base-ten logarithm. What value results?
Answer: 2.30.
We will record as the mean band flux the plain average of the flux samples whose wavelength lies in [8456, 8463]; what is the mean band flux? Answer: 14.8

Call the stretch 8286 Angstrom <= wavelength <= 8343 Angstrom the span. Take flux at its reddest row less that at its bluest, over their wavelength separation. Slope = -0.0427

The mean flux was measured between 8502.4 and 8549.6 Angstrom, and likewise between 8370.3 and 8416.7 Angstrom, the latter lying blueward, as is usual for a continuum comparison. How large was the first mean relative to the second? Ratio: 0.92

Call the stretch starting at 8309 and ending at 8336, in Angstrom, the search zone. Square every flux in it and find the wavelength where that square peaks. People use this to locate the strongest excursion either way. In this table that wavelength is 8310.81 Angstrom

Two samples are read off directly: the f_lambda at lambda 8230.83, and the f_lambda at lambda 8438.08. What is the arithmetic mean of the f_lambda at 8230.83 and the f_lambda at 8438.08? 14.3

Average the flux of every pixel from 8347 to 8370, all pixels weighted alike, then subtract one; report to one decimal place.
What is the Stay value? 13.4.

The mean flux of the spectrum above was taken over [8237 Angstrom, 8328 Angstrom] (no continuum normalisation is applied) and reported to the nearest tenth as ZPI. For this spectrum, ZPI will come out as 14.8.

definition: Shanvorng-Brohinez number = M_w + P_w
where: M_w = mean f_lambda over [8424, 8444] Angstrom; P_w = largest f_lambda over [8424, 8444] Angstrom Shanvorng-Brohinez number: 29.3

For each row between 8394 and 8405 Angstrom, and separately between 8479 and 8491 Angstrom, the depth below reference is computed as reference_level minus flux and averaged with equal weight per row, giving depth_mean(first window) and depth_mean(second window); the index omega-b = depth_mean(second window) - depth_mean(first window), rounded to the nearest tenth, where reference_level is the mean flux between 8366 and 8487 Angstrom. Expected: -0.1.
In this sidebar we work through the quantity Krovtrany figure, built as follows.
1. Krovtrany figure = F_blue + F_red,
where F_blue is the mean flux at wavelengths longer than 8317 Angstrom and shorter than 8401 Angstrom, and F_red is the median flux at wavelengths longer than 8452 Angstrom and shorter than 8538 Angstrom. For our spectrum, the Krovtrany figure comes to 28.5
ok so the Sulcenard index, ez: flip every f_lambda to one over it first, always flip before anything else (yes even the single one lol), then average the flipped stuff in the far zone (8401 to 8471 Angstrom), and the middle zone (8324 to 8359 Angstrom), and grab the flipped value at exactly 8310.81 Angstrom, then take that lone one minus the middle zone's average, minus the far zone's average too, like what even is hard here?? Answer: -0.0701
